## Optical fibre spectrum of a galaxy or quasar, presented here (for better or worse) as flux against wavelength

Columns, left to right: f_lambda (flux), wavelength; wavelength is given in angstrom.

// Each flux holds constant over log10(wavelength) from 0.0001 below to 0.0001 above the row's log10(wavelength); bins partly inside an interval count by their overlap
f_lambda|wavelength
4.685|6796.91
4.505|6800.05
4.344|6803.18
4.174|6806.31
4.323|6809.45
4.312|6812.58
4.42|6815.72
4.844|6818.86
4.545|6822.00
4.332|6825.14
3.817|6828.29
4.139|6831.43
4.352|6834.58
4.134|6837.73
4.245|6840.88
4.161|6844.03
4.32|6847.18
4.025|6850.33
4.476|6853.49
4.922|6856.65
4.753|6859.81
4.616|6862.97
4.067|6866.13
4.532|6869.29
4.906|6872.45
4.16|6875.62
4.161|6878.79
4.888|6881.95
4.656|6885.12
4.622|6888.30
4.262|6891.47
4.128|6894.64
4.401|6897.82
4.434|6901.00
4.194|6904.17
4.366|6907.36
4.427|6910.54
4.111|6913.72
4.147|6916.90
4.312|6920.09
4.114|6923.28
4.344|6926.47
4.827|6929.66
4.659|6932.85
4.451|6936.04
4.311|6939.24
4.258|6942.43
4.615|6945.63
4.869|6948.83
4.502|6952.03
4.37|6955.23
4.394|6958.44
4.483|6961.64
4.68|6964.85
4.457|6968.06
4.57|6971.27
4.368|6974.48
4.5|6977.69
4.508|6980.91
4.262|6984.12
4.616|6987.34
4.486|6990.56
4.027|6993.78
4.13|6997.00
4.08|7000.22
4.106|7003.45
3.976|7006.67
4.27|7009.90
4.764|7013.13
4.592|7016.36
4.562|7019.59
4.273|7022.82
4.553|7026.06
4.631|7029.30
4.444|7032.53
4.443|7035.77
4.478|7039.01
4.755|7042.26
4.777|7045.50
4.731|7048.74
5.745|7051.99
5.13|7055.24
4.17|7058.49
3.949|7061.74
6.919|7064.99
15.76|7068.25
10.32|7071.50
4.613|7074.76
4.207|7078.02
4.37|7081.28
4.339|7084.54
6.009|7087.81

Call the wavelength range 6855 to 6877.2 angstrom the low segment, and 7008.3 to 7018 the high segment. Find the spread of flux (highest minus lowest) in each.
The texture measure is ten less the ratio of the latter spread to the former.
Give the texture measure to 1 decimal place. 9.4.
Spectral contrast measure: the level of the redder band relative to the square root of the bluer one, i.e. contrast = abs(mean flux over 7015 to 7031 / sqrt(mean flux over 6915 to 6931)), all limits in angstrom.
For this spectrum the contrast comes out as 2.17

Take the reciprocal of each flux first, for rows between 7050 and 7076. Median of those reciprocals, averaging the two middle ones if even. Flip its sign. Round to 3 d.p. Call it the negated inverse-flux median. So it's -0.184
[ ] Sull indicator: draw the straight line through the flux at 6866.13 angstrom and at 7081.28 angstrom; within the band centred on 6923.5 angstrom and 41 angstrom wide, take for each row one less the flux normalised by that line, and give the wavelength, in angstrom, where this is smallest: 6929.66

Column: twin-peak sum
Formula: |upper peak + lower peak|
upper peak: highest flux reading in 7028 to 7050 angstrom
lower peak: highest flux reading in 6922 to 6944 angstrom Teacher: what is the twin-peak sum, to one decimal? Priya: 9.6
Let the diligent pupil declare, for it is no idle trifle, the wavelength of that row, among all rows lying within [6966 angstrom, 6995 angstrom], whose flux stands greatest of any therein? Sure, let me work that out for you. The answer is 6987.34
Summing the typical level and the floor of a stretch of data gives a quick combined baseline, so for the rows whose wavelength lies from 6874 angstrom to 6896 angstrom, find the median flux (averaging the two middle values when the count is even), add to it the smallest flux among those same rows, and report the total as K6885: 8.39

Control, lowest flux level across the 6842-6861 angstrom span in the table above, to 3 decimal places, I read 4.025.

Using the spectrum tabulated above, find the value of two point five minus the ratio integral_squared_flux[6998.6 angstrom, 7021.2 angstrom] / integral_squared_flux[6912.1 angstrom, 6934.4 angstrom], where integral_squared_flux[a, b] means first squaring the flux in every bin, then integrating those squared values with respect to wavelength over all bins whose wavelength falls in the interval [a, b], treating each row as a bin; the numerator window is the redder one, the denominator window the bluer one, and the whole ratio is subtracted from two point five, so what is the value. 1.50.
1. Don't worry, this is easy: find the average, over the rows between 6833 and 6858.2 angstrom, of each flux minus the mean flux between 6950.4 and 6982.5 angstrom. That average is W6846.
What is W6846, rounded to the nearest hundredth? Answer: -0.15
